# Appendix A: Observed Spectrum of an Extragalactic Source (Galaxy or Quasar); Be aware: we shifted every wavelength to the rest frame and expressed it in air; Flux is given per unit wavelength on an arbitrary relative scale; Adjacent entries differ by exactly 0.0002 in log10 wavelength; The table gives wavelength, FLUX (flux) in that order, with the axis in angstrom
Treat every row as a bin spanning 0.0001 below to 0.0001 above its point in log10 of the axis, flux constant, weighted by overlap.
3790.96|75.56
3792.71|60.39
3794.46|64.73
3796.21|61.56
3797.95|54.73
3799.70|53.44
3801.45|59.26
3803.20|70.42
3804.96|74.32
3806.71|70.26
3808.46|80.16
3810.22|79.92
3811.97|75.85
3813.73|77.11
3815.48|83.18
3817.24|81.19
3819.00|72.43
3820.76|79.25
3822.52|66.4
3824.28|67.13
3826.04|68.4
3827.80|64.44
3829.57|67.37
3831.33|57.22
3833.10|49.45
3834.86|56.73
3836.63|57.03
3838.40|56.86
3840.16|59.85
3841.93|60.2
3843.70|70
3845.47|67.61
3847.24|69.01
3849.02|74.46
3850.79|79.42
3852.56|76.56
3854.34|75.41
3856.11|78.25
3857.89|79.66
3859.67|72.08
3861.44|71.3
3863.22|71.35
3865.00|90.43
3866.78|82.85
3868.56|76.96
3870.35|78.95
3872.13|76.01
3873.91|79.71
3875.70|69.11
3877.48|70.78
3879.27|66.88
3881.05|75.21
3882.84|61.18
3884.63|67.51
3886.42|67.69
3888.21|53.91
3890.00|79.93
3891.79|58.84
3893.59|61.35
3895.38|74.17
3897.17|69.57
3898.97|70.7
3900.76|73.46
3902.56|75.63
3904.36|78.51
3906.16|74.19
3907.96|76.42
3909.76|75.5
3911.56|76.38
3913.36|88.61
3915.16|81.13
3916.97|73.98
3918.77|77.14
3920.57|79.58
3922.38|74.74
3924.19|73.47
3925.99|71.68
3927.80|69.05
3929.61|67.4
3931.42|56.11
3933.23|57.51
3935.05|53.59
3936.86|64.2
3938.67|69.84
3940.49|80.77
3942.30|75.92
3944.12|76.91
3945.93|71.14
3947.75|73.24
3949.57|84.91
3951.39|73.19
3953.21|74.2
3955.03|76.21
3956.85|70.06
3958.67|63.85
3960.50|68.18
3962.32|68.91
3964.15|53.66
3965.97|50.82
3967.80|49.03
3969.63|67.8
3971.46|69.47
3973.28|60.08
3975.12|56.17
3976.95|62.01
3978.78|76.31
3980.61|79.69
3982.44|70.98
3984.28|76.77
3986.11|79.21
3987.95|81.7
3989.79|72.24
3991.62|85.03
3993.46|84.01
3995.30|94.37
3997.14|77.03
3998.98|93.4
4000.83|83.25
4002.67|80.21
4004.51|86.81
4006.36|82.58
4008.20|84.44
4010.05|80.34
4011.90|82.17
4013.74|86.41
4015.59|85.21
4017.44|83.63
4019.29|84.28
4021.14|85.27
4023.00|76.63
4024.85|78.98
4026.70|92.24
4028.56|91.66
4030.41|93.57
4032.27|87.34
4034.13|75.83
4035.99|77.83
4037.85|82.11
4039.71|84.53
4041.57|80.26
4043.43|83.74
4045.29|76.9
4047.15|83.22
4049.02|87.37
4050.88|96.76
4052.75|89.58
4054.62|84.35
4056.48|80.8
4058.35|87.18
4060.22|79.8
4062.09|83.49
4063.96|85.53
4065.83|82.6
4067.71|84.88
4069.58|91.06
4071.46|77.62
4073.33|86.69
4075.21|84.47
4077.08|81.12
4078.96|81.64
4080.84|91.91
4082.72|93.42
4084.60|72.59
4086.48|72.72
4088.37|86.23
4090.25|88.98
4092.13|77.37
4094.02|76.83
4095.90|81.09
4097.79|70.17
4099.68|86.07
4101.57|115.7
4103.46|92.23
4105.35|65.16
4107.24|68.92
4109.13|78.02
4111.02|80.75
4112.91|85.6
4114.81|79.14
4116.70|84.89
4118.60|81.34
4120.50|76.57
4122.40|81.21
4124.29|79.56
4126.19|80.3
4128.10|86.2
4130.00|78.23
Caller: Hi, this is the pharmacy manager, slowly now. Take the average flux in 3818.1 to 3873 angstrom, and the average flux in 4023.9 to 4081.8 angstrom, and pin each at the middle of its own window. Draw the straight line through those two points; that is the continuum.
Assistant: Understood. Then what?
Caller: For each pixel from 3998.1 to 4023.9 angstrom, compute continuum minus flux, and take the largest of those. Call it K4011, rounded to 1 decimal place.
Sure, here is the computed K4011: 6.0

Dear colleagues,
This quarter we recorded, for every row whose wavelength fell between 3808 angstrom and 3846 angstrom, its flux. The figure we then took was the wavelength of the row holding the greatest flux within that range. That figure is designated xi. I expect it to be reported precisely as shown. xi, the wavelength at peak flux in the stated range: 3815.48 angstrom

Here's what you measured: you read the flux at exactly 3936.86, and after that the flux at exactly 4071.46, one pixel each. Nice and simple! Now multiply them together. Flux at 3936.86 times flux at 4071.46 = 4983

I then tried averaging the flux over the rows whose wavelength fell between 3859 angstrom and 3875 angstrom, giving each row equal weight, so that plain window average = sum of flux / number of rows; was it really 78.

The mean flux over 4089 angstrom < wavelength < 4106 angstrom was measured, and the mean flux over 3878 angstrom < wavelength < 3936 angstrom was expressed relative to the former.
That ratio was 0.84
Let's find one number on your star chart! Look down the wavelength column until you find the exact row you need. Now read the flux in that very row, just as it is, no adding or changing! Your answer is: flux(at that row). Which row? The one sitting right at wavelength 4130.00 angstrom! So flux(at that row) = 78.23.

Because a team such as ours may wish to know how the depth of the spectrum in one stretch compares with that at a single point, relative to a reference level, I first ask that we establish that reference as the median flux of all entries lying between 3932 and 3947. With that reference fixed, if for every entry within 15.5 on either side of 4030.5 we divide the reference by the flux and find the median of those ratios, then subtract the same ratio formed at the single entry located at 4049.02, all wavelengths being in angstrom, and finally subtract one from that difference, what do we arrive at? -0.97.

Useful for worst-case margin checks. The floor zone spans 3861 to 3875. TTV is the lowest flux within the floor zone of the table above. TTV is 71.3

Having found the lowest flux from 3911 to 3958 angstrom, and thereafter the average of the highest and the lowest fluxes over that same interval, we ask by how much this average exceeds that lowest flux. 18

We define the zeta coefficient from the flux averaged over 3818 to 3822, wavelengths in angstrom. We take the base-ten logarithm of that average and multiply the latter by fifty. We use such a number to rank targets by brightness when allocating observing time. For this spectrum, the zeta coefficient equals 94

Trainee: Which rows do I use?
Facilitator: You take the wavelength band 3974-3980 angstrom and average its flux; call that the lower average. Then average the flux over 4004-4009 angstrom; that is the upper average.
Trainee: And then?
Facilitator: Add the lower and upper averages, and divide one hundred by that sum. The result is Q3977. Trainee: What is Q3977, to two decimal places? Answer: 0.67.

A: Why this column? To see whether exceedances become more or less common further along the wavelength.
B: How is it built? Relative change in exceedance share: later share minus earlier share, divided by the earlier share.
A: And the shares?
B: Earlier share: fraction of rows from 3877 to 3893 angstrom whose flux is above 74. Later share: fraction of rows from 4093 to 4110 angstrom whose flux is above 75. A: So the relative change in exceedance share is 2.0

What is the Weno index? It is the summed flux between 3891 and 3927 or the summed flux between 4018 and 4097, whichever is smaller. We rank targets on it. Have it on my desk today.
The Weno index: 1485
